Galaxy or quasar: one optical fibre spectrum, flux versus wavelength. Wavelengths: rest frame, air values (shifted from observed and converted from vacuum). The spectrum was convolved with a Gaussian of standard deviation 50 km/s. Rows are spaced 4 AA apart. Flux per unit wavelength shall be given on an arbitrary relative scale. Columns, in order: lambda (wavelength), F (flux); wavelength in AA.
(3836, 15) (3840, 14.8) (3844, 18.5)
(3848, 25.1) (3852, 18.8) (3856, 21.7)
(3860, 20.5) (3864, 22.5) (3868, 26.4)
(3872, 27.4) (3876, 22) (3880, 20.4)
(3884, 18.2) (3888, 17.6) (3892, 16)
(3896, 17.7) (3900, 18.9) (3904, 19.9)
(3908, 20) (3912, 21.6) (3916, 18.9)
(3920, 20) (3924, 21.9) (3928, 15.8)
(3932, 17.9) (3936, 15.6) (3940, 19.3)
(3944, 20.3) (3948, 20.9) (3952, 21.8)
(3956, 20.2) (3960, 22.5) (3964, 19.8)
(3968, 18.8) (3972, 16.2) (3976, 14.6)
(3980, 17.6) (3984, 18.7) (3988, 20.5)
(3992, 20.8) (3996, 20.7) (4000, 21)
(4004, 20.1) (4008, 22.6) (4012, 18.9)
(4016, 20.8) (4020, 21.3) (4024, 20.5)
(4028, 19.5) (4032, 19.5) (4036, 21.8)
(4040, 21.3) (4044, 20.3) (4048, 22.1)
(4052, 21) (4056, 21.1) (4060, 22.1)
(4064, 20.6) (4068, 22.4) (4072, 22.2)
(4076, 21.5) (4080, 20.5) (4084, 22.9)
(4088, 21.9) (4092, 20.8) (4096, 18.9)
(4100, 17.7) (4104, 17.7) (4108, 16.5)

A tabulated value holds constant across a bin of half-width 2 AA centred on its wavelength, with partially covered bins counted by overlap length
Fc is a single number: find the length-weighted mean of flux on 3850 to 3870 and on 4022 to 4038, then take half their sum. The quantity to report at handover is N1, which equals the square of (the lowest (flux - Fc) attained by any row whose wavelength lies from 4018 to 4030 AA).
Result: 3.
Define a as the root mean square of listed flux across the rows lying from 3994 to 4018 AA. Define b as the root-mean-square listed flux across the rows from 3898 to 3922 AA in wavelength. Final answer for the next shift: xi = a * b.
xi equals 412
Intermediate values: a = 20.7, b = 19.9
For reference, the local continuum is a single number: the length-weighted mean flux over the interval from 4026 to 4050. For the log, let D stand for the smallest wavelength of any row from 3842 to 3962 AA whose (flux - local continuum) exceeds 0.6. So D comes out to 3848 AA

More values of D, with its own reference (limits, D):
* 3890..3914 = 3912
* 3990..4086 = 4008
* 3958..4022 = 3960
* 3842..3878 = 3848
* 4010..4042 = 4036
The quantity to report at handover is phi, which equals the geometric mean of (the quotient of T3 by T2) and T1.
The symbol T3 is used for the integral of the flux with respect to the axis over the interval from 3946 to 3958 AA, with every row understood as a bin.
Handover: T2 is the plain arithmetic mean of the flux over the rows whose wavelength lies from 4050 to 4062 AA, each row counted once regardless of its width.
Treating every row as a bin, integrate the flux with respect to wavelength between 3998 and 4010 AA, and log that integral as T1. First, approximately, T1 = 255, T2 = 21.4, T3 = 252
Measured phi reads 54.7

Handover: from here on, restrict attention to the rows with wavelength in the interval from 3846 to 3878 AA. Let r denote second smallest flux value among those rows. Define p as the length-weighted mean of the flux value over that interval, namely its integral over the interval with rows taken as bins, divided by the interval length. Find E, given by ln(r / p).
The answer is -0.12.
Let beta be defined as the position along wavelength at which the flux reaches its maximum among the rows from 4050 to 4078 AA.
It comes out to 4068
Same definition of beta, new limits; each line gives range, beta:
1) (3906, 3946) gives 3924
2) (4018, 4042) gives 4036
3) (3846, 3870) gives 3868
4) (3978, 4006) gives 4000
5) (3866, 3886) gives 3872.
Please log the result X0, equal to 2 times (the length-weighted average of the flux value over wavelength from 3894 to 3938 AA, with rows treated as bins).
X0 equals 38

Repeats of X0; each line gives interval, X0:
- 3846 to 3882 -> 46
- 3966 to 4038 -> 39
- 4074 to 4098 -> 42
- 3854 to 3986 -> 39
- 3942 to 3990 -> 39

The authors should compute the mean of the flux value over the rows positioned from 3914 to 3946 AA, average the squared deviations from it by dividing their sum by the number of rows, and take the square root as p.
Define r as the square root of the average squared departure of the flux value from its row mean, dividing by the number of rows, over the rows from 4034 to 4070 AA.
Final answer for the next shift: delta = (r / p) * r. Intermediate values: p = 2.0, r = 0.7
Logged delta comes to 0.2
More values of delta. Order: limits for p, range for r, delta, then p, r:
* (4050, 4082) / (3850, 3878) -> 11.8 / 0.7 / 2.9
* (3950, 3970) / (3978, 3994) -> 1.3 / 1.3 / 1.3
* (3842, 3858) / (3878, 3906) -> 0.7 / 2.7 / 1.4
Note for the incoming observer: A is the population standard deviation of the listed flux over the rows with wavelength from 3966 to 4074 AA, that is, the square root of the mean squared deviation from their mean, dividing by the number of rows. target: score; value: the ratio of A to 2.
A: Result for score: 0.92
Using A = 1.84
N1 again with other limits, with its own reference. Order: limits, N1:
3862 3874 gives 2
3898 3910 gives 5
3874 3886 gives 9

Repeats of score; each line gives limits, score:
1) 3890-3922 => 0.79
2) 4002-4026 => 0.56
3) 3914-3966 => 1.03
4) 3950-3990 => 1.16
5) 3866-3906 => 1.80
